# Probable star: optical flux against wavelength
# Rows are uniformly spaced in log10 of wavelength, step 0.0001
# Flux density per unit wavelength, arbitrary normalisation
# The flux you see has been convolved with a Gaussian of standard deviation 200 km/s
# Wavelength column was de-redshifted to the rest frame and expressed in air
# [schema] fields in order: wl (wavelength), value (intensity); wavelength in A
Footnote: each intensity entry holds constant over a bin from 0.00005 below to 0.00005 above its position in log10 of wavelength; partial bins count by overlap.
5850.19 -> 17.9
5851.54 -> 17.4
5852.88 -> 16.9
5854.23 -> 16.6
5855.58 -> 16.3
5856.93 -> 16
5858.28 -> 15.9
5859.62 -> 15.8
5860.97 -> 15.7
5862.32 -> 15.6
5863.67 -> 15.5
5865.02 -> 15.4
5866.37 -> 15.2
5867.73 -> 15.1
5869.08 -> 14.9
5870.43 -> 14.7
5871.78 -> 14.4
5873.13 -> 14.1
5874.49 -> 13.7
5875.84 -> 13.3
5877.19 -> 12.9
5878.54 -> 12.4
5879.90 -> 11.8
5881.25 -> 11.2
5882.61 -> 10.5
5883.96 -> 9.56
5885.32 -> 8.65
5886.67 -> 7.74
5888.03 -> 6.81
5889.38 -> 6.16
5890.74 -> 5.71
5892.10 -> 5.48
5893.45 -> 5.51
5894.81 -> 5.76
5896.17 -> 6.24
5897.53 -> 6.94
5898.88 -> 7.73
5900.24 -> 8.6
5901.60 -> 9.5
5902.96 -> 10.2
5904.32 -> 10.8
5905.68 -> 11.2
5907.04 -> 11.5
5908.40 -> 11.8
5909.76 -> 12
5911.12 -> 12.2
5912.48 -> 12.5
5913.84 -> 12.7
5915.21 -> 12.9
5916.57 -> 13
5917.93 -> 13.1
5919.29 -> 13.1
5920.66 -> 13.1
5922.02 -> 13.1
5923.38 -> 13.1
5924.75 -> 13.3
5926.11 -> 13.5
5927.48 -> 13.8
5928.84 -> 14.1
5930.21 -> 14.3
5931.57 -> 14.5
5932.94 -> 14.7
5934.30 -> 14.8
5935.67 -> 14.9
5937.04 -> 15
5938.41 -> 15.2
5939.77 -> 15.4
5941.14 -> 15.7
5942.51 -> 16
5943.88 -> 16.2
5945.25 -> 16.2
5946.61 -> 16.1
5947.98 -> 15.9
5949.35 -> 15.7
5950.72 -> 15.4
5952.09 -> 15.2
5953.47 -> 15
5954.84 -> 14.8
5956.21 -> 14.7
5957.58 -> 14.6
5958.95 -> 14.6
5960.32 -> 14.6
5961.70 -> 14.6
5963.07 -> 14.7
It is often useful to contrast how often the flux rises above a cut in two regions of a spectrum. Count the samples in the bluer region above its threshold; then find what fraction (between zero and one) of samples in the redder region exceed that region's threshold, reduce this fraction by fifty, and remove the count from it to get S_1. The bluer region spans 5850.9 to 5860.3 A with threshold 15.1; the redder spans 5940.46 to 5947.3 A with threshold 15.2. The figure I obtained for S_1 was -56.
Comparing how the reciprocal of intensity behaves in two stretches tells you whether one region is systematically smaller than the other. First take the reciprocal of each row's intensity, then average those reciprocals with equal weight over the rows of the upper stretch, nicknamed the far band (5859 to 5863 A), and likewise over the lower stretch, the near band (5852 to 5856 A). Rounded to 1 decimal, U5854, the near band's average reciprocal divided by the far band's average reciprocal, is 0.9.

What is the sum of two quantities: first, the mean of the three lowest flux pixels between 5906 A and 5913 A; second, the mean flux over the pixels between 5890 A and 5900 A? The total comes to 18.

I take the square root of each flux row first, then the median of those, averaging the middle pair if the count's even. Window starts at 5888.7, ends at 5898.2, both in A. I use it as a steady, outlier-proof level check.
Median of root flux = 2.40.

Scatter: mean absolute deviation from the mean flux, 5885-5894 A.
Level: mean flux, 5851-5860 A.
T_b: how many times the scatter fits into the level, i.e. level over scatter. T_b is 17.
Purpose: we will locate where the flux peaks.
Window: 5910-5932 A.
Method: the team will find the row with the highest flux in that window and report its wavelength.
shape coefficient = 5931.57 A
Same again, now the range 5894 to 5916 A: 5915.21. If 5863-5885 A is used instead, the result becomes 5863.67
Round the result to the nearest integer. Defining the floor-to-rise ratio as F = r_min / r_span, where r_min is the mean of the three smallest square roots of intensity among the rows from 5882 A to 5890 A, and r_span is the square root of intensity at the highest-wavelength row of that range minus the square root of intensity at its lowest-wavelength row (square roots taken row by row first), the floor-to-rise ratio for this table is -3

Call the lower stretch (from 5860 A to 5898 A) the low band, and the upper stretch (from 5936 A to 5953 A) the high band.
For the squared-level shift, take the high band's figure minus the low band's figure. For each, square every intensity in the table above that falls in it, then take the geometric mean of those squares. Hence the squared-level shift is 138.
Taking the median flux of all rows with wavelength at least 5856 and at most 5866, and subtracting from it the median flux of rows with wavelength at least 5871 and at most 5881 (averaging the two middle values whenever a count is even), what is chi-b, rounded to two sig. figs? 2.4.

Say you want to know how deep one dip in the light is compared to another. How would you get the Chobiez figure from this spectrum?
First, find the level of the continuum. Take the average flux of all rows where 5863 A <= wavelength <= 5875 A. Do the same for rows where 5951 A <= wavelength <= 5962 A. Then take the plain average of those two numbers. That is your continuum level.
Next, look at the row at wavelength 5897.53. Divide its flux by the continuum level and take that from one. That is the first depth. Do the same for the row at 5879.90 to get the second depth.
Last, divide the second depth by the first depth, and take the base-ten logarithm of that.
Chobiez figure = -0.4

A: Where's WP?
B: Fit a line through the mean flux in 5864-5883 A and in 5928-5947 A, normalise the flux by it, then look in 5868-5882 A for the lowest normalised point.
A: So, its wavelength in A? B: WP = 5881.25 A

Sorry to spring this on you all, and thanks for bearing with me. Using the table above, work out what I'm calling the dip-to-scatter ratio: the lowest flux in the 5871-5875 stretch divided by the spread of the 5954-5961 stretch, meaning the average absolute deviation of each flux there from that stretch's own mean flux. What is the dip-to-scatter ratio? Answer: 190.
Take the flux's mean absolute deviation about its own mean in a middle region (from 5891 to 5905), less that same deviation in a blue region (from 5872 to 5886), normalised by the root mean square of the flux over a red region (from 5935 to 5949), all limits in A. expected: 0.01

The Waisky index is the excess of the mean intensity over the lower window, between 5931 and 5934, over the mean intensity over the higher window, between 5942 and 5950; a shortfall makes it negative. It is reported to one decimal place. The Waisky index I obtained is -1.4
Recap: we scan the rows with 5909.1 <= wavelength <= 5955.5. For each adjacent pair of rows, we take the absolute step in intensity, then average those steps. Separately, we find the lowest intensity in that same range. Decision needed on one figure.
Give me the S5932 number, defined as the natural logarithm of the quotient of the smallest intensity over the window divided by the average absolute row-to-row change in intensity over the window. 4.26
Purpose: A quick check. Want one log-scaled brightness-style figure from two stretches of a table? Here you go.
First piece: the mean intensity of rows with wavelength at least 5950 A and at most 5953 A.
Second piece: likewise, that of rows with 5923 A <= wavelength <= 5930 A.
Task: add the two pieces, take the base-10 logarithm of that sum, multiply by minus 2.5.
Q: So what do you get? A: -3.65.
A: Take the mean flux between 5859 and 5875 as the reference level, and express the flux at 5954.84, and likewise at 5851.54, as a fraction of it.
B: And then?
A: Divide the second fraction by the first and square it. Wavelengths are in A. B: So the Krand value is 1.4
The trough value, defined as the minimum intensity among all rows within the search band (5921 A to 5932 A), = 13.1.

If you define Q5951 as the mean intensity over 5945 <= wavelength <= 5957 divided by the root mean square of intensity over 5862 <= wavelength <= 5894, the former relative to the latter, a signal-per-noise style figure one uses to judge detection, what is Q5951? 1.3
